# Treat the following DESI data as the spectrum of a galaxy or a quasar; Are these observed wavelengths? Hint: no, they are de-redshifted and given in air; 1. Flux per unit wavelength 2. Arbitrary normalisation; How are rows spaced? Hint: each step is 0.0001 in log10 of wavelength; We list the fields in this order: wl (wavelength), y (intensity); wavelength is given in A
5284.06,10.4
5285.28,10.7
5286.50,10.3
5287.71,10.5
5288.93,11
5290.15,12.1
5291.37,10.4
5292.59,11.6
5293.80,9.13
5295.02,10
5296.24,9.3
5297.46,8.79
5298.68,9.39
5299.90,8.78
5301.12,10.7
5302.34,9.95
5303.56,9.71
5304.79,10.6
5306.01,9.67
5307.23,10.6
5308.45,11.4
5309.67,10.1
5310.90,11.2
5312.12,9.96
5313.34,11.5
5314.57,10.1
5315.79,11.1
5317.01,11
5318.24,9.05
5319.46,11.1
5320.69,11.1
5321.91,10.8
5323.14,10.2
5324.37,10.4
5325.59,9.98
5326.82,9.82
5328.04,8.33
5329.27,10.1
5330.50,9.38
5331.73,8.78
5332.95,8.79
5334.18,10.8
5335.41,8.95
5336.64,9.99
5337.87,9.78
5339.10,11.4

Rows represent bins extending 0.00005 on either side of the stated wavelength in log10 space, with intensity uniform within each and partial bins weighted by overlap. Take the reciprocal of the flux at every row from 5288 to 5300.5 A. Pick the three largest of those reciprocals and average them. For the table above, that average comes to 0.112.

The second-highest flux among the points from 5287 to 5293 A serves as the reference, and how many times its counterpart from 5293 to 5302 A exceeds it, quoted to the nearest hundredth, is 0.86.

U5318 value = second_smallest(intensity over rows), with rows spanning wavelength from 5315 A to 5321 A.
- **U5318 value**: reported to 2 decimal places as 11.00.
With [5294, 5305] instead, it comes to 8.79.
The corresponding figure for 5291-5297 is 9.30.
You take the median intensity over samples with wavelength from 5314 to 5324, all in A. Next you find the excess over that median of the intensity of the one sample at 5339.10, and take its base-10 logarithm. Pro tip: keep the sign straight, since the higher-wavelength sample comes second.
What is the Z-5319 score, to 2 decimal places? -0.30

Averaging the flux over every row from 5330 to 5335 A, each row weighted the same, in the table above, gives 9.4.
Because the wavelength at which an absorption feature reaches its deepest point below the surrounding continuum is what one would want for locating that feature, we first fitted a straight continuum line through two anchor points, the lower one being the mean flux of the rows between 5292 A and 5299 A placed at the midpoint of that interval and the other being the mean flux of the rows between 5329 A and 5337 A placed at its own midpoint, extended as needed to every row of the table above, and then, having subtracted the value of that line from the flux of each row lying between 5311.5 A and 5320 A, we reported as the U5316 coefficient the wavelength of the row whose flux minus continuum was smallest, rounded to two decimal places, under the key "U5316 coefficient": 5318.24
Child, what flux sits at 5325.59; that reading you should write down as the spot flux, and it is 9.98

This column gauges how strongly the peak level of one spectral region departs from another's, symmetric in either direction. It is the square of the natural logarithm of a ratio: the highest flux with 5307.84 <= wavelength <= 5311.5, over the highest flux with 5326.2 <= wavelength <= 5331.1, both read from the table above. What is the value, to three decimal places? 0.015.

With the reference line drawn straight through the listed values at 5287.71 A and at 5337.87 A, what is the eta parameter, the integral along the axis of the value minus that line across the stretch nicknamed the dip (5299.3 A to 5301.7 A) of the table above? -1.4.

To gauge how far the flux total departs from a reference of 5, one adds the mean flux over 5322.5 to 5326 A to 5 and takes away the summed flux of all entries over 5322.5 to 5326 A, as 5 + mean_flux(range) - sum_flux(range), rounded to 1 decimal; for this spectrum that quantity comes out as -15.4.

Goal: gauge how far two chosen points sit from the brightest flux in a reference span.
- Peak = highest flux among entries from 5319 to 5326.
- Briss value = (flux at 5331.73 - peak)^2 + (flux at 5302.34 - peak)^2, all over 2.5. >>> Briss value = 2.7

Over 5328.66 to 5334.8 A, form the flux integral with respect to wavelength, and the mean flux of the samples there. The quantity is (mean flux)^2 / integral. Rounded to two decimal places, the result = 1.56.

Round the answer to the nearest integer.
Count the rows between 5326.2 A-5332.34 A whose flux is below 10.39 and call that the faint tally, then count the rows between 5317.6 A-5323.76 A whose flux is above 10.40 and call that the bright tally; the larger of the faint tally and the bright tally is 5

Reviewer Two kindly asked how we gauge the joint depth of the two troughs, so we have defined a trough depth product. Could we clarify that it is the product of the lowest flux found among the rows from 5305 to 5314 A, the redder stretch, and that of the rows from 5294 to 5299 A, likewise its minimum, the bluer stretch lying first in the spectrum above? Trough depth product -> 85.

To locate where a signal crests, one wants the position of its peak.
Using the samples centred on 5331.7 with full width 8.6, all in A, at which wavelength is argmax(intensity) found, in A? 5334.18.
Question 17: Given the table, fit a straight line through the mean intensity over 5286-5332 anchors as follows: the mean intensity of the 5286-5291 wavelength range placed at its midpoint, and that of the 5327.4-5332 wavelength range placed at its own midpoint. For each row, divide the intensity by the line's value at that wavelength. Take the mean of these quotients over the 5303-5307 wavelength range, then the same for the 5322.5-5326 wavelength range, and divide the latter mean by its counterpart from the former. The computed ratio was 1.11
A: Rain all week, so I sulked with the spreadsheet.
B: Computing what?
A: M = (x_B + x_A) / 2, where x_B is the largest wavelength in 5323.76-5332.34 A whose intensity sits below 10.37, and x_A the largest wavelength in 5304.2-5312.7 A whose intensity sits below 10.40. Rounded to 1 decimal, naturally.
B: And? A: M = 5321.9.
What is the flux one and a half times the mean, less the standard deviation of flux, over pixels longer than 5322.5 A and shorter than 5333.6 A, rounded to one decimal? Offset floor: 13.6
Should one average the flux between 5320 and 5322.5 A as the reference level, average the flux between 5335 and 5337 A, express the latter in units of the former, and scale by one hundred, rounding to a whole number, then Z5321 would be 86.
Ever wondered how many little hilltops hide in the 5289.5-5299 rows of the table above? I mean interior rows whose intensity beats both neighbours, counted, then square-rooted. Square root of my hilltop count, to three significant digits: 1.41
